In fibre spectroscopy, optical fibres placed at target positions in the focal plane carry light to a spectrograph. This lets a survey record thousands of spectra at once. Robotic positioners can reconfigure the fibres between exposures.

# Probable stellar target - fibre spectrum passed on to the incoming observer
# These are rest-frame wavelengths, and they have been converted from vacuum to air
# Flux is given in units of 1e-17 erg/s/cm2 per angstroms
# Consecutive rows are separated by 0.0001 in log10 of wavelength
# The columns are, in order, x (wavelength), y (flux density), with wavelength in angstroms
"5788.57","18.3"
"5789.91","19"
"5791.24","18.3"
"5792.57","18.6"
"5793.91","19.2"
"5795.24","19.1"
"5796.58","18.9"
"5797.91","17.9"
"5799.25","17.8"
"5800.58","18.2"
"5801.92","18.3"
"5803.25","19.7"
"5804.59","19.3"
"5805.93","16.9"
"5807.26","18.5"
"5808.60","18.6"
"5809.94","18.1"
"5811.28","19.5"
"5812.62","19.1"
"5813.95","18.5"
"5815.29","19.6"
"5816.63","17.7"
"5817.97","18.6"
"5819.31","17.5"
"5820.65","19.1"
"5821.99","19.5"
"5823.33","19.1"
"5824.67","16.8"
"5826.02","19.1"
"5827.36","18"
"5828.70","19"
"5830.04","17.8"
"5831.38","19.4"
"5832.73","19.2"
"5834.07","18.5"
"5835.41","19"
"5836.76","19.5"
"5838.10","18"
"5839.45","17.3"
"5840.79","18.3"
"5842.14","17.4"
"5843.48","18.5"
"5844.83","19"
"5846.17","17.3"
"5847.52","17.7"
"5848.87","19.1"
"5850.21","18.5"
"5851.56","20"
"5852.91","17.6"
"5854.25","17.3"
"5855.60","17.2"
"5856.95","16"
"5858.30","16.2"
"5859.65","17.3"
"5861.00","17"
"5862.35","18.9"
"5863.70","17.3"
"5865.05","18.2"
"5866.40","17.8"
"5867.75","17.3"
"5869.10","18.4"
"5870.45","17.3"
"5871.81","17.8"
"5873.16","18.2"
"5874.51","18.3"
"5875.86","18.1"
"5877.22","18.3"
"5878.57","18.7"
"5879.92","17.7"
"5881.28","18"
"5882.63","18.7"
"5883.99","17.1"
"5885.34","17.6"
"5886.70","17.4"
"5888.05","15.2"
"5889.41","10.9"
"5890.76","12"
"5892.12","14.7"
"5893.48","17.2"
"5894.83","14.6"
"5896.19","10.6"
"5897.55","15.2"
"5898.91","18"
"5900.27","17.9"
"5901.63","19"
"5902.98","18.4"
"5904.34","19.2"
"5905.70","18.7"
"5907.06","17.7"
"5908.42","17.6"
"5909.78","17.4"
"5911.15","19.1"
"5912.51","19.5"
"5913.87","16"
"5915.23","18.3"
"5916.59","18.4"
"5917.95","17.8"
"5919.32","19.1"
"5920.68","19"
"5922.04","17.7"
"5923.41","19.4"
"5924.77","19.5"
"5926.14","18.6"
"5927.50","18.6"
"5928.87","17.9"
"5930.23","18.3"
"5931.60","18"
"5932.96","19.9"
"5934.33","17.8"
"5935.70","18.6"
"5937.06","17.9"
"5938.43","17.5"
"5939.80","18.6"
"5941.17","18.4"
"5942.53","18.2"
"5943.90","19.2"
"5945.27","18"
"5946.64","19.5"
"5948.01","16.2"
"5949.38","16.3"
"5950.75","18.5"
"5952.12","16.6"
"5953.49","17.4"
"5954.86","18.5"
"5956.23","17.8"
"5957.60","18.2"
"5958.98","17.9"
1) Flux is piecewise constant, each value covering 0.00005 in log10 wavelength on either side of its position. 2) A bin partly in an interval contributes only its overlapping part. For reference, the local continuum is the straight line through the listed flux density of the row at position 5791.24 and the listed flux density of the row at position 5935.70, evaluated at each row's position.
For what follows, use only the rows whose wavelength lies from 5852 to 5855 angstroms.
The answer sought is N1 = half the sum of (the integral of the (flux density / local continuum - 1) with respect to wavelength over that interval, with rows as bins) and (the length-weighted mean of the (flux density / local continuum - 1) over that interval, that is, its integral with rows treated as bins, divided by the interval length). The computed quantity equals -0.086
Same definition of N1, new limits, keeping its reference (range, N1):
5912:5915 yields -0.089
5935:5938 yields -0.045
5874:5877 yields -0.029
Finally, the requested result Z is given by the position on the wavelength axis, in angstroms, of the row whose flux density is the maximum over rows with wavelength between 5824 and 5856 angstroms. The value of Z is 5851.56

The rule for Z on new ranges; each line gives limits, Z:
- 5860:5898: 5862.35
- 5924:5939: 5932.96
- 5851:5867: 5851.56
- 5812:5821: 5815.29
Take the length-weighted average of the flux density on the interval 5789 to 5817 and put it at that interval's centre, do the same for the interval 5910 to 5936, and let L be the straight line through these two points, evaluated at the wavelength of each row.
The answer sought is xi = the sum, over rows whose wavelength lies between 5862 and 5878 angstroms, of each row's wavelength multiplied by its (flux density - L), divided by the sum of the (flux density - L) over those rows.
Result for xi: 5869.3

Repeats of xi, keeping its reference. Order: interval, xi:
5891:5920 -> 5897.5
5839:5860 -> 5852.7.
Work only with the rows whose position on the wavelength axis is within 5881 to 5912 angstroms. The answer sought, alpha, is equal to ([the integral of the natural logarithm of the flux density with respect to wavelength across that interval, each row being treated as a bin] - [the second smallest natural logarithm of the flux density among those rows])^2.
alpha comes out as 7110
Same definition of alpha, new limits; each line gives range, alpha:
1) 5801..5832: 7700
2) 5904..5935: 7636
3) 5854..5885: 7442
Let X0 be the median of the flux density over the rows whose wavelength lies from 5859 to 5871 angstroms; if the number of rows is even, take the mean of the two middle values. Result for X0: 17.3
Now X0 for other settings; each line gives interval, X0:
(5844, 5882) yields 17.8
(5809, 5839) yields 19.0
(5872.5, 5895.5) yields 17.6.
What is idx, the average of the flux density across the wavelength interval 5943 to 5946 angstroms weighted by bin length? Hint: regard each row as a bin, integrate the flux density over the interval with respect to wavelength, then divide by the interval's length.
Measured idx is 18.6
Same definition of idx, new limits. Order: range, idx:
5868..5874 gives 17.9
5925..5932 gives 18.4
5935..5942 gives 18.2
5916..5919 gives 18.2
